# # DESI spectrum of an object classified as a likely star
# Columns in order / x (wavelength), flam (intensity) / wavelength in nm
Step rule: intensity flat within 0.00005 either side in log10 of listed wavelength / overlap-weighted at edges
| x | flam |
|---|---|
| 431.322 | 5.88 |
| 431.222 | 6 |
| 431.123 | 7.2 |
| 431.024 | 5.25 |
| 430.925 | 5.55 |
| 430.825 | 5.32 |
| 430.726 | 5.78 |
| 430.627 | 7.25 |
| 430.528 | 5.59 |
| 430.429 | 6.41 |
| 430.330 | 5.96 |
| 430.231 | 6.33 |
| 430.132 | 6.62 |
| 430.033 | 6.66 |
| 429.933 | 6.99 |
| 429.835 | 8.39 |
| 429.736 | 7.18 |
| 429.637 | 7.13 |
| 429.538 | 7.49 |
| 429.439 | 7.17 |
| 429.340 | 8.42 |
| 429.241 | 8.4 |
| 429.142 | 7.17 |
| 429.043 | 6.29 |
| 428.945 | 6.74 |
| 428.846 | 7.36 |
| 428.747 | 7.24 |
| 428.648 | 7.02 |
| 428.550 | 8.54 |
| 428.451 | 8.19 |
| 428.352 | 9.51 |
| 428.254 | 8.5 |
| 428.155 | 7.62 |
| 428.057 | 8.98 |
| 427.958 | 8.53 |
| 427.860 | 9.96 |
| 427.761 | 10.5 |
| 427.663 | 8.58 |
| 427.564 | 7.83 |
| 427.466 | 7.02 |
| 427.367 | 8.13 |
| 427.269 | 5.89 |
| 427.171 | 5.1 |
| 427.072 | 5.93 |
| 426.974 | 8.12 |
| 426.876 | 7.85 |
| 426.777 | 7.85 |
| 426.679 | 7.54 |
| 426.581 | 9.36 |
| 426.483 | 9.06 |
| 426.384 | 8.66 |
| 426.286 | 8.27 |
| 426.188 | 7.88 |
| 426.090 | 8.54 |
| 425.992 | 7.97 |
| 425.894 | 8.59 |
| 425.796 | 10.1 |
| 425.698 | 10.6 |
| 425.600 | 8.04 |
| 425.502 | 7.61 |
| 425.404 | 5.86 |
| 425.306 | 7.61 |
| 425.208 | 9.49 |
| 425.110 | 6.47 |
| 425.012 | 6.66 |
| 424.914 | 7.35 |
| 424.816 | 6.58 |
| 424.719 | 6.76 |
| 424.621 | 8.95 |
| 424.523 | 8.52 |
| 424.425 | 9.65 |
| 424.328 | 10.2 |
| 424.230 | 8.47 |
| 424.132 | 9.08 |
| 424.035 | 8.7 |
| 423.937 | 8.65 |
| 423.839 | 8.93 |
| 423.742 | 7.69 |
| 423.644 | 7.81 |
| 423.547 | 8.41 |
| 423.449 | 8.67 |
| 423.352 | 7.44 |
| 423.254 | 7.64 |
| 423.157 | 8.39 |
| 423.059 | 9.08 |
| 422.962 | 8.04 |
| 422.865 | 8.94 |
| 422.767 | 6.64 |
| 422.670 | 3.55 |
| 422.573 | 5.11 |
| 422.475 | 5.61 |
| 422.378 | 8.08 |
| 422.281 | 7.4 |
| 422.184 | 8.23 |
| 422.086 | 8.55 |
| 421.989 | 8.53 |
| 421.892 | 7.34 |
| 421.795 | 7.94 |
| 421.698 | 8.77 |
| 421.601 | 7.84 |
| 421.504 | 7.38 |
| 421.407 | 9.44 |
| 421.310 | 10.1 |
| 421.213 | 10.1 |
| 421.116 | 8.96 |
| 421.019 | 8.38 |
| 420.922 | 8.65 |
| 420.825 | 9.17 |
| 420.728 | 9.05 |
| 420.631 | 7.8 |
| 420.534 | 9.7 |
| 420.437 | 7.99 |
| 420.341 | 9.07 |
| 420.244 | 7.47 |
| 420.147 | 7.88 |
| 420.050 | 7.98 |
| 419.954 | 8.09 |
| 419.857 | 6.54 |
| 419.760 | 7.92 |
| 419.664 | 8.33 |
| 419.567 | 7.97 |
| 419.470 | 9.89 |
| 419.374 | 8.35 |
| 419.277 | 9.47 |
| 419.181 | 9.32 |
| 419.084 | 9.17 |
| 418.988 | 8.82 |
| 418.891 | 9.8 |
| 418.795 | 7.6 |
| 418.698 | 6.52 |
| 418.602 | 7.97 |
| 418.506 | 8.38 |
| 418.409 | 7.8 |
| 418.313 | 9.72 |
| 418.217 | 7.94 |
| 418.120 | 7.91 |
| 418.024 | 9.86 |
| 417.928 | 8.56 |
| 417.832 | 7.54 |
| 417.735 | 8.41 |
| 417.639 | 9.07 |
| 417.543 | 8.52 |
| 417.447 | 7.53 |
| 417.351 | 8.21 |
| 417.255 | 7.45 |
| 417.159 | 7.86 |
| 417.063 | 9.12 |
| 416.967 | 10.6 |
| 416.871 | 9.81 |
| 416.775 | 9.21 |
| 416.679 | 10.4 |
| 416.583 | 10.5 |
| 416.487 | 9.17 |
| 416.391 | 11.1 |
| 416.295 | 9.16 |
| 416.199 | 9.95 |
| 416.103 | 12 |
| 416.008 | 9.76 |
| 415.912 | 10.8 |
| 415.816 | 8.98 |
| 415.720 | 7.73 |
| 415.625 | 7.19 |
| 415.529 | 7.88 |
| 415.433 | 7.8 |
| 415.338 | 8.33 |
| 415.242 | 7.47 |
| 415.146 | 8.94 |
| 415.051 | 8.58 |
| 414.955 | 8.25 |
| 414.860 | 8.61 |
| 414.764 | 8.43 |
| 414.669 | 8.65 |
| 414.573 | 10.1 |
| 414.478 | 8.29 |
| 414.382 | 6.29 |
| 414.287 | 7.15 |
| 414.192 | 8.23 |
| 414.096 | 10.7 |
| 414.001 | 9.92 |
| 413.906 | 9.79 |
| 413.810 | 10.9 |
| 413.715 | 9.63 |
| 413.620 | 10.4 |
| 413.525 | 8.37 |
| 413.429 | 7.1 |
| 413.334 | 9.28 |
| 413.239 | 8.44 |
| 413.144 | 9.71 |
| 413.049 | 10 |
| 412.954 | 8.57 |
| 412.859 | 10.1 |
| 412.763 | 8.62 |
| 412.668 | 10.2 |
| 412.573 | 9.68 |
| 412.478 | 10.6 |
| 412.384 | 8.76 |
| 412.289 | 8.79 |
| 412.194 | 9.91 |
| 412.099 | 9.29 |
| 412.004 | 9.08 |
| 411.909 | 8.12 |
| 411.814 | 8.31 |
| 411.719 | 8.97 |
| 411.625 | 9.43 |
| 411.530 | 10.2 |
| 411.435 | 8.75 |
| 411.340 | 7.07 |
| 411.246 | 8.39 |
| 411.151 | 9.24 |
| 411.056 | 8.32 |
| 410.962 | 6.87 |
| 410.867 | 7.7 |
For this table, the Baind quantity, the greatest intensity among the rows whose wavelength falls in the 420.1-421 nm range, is 9.7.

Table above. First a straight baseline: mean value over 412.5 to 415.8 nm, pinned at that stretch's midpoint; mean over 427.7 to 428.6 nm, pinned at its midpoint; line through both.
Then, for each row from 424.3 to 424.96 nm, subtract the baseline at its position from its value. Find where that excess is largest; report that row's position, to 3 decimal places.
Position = 424.328 nm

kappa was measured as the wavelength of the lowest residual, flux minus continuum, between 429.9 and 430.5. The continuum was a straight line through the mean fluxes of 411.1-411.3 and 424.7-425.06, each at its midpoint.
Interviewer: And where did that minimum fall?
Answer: 430.330 nm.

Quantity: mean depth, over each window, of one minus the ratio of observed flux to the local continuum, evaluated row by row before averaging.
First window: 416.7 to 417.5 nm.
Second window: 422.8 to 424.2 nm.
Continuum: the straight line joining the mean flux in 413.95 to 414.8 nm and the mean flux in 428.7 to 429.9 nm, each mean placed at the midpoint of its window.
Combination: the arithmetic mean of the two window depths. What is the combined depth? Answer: -0.05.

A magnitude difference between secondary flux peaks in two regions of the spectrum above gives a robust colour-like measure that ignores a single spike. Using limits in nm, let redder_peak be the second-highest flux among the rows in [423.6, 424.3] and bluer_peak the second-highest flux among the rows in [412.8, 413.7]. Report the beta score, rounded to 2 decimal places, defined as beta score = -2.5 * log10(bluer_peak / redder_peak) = -0.13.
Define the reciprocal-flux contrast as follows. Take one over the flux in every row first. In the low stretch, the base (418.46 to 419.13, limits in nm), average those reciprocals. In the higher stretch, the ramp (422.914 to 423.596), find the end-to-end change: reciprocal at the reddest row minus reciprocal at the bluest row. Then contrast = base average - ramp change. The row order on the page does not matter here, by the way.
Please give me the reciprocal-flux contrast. 0.13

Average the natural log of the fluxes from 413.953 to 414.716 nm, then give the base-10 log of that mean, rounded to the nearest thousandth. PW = 0.332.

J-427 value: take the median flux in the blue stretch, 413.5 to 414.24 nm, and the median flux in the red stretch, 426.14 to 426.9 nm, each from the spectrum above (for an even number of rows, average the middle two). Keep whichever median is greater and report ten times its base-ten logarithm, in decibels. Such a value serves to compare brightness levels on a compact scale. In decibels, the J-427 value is 9.94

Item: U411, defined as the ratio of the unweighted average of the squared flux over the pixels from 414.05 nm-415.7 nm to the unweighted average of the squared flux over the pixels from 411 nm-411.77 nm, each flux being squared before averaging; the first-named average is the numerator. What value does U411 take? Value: 0.89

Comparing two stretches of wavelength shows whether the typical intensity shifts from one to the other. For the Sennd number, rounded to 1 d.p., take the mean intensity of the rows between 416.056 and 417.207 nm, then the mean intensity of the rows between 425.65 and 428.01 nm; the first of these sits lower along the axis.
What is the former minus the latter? 1.7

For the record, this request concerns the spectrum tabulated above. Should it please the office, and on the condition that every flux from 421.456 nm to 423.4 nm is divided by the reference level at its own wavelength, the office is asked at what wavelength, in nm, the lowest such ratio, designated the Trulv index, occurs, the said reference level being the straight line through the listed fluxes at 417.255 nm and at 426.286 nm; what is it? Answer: 422.670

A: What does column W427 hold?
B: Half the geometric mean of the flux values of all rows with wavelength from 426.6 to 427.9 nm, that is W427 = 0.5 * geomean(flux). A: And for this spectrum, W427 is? 3.8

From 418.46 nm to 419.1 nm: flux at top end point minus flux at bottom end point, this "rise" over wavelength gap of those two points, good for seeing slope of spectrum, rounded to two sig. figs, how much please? 1.4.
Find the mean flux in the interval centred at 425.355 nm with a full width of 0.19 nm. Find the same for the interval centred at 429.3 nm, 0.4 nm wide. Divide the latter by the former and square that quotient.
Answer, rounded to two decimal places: 1.34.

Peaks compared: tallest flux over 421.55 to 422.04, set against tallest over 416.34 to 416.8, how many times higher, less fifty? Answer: -49.21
